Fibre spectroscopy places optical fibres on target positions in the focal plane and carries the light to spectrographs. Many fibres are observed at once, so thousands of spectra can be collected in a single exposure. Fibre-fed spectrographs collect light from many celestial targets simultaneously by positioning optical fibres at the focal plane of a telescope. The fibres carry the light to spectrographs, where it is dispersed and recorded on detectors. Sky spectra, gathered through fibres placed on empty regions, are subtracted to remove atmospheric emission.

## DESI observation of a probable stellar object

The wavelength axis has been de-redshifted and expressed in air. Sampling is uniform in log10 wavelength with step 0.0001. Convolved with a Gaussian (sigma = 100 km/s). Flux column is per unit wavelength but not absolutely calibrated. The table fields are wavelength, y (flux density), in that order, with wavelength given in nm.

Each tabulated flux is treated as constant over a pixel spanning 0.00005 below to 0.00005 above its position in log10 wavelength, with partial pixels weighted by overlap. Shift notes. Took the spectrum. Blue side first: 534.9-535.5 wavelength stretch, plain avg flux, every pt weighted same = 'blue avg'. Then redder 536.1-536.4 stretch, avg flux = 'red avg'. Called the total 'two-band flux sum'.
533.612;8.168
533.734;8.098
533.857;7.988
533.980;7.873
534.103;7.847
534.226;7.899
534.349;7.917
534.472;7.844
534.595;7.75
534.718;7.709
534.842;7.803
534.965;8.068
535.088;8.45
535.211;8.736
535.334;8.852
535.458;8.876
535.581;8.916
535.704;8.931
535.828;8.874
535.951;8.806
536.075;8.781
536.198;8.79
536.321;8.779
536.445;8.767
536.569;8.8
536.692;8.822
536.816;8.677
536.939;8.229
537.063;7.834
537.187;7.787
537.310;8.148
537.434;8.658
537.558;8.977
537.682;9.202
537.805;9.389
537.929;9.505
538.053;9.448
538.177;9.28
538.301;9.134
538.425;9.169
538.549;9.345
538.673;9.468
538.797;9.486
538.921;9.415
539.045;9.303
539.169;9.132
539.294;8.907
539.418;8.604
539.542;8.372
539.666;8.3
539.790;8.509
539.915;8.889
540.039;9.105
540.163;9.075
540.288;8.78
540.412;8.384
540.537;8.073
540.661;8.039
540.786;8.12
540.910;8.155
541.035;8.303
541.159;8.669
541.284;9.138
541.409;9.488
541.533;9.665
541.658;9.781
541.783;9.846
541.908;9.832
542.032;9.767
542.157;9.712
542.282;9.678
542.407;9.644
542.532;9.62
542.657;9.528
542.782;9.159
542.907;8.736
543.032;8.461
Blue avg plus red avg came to 17.4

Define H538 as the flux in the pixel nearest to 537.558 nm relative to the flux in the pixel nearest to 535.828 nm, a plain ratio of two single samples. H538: 1.01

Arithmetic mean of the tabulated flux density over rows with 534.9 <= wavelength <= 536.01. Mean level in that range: 8.72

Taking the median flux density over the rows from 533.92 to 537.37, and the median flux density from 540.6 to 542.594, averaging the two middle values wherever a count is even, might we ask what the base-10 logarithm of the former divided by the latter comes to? -0.051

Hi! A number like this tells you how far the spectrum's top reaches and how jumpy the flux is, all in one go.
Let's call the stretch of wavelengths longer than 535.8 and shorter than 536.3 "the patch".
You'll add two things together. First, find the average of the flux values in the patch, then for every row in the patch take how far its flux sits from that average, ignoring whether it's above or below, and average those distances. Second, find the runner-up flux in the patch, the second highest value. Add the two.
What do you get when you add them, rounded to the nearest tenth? 8.8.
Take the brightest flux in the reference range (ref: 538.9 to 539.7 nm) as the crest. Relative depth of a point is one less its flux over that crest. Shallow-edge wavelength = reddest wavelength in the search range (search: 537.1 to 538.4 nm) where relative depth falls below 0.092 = 538.301 nm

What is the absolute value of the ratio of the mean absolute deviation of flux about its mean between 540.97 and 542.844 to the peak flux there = 0.035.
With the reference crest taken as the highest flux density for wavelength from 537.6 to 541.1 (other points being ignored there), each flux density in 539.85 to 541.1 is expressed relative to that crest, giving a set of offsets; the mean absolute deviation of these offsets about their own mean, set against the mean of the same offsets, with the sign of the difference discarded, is 1.39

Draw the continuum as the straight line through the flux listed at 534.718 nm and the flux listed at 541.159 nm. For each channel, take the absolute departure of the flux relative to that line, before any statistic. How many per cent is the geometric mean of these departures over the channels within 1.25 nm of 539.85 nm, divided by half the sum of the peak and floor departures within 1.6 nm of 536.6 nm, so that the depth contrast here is 56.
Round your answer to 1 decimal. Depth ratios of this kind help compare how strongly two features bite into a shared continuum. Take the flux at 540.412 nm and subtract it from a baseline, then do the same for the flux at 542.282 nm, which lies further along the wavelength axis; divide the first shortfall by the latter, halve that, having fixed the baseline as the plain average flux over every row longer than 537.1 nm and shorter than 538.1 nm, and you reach -0.3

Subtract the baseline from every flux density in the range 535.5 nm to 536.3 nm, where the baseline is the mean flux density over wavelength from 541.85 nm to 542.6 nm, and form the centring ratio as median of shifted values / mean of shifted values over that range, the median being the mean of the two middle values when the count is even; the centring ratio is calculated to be 1.01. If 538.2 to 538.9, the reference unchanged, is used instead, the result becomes 0.94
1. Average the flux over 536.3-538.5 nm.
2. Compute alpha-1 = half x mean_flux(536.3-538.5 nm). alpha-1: 4.41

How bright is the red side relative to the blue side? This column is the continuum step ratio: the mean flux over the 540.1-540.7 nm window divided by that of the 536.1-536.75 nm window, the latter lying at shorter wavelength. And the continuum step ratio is 0.96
